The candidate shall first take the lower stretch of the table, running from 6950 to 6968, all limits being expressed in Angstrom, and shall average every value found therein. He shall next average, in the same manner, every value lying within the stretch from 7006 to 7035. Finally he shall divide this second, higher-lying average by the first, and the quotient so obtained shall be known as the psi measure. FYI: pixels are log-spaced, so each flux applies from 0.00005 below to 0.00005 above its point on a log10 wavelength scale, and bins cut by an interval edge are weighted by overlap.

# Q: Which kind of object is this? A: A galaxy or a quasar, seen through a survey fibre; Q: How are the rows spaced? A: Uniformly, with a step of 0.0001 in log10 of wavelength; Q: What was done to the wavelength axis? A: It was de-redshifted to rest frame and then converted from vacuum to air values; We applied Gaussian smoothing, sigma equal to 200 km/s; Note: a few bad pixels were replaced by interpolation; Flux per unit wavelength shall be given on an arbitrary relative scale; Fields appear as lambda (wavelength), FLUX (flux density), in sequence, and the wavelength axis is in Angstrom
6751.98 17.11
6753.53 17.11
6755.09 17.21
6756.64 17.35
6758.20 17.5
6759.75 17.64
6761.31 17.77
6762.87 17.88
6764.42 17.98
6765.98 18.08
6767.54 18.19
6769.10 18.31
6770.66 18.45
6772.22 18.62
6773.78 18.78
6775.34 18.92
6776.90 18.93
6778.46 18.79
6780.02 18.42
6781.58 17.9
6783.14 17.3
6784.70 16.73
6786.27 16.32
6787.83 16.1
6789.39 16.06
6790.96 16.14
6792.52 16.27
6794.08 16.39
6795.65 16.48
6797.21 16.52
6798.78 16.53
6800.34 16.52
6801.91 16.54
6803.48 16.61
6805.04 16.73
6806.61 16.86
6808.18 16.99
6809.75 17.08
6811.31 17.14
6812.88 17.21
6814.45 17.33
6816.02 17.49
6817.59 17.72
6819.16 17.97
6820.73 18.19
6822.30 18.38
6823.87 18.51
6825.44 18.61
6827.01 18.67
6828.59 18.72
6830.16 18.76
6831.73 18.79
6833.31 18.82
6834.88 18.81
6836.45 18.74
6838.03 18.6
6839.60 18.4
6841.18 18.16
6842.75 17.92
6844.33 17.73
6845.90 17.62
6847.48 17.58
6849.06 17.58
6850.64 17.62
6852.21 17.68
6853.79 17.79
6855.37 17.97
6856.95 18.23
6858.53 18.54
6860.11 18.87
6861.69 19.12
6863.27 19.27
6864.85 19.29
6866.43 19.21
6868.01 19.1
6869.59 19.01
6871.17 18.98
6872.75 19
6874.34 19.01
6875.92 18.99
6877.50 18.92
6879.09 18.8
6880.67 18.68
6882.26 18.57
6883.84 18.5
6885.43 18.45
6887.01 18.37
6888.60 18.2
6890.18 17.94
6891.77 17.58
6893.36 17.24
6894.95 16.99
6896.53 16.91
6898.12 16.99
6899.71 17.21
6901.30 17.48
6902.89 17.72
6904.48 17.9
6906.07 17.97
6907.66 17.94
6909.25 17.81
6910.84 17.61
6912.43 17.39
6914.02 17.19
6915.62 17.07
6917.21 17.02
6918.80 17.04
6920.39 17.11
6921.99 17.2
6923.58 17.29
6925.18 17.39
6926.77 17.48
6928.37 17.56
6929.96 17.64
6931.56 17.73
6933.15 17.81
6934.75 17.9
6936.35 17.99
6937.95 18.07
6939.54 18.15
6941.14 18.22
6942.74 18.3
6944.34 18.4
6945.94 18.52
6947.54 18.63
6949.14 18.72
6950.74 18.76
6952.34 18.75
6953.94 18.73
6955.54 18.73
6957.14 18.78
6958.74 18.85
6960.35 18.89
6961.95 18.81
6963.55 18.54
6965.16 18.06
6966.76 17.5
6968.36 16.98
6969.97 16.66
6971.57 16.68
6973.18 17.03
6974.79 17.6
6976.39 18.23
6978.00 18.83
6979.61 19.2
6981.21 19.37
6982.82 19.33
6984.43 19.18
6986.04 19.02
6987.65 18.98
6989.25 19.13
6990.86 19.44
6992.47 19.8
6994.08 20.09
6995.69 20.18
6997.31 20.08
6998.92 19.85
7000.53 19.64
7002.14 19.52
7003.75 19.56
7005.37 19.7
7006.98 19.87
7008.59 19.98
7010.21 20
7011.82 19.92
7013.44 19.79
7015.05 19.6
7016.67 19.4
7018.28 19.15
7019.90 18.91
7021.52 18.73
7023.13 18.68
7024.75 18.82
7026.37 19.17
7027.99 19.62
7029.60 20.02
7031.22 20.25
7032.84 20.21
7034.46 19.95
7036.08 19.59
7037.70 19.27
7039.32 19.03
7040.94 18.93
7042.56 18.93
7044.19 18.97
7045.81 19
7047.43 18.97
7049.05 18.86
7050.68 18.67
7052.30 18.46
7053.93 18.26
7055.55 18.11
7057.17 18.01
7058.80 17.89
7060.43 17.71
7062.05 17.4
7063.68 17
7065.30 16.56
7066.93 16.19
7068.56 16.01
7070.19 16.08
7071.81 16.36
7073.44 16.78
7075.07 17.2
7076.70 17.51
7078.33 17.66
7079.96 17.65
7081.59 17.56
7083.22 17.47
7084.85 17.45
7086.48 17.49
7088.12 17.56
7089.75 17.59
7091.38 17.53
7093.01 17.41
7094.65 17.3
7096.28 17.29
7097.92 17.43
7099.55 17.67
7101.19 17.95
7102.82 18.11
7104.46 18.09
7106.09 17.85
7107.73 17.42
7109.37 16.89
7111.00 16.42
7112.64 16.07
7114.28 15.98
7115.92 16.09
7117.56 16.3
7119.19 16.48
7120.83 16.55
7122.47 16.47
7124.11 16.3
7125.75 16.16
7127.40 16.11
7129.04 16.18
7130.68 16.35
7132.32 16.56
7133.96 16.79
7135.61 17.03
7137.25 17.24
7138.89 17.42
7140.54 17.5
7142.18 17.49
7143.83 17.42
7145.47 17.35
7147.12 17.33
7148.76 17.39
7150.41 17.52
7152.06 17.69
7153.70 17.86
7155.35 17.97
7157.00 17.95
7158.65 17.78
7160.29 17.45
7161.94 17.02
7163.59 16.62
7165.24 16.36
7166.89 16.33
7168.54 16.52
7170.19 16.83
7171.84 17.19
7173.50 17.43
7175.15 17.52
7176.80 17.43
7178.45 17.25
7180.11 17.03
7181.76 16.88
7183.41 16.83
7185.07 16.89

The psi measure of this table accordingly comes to 1.05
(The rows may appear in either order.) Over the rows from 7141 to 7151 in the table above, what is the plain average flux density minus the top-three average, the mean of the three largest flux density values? -0.06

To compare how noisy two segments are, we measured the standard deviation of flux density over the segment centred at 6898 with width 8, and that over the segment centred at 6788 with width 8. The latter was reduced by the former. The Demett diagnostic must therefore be 0.0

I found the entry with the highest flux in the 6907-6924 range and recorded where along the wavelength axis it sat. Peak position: 6907.66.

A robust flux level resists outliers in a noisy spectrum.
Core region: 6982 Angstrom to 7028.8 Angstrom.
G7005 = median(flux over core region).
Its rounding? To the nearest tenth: 19.6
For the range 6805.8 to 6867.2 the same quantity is 18.2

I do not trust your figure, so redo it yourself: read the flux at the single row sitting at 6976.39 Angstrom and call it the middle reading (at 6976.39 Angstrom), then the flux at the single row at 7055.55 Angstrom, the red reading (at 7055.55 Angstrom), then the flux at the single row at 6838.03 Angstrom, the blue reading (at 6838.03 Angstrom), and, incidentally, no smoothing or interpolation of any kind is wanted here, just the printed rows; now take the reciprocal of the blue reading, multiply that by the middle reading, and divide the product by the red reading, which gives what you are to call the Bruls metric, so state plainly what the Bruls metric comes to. 0.054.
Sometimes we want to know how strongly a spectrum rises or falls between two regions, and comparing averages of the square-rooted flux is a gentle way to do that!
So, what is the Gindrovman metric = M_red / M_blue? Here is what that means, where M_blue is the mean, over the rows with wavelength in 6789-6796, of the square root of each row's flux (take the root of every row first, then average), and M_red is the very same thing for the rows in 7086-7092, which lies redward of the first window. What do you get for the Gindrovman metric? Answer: 1.04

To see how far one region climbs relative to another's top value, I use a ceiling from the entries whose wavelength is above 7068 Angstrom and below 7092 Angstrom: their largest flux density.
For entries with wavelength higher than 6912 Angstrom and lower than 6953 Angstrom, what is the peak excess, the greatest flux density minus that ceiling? 1.1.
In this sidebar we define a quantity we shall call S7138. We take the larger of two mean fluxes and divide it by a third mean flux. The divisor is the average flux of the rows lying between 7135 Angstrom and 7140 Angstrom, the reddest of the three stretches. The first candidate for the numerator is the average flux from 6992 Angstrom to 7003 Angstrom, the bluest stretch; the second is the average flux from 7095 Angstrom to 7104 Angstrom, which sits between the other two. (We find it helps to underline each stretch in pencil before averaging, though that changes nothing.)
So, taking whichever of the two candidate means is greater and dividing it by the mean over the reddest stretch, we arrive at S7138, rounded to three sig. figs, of 1.15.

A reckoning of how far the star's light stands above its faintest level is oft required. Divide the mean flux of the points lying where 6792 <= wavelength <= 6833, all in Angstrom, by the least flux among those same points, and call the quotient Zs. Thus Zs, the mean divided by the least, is 1.07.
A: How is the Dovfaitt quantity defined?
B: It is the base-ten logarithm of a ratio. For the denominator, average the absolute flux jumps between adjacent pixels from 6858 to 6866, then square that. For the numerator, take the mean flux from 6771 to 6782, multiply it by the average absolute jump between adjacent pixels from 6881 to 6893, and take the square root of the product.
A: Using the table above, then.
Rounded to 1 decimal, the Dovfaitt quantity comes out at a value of 1.7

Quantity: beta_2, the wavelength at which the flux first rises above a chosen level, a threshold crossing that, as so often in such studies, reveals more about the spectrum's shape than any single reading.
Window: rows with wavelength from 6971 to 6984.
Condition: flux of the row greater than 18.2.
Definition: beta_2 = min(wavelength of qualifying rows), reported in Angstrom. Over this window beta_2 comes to 6976.39 Angstrom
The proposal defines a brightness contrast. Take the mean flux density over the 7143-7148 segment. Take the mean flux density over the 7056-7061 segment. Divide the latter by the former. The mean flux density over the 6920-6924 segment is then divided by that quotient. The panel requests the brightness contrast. 16.7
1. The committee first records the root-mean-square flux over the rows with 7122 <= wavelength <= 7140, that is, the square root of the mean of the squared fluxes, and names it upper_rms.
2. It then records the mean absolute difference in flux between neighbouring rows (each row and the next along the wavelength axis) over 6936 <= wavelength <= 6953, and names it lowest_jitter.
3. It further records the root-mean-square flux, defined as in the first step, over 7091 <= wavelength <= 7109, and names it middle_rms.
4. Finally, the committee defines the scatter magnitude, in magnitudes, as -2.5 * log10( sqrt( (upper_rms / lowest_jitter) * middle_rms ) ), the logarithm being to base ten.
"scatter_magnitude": -4.5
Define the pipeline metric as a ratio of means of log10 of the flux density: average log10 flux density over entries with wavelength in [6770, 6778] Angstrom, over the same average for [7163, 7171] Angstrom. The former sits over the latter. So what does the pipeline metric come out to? 1.04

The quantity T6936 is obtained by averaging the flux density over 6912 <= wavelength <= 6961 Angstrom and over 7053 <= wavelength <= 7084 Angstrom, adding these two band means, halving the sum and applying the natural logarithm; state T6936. 2.87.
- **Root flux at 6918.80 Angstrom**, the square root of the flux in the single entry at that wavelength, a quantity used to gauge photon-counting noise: 4.13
